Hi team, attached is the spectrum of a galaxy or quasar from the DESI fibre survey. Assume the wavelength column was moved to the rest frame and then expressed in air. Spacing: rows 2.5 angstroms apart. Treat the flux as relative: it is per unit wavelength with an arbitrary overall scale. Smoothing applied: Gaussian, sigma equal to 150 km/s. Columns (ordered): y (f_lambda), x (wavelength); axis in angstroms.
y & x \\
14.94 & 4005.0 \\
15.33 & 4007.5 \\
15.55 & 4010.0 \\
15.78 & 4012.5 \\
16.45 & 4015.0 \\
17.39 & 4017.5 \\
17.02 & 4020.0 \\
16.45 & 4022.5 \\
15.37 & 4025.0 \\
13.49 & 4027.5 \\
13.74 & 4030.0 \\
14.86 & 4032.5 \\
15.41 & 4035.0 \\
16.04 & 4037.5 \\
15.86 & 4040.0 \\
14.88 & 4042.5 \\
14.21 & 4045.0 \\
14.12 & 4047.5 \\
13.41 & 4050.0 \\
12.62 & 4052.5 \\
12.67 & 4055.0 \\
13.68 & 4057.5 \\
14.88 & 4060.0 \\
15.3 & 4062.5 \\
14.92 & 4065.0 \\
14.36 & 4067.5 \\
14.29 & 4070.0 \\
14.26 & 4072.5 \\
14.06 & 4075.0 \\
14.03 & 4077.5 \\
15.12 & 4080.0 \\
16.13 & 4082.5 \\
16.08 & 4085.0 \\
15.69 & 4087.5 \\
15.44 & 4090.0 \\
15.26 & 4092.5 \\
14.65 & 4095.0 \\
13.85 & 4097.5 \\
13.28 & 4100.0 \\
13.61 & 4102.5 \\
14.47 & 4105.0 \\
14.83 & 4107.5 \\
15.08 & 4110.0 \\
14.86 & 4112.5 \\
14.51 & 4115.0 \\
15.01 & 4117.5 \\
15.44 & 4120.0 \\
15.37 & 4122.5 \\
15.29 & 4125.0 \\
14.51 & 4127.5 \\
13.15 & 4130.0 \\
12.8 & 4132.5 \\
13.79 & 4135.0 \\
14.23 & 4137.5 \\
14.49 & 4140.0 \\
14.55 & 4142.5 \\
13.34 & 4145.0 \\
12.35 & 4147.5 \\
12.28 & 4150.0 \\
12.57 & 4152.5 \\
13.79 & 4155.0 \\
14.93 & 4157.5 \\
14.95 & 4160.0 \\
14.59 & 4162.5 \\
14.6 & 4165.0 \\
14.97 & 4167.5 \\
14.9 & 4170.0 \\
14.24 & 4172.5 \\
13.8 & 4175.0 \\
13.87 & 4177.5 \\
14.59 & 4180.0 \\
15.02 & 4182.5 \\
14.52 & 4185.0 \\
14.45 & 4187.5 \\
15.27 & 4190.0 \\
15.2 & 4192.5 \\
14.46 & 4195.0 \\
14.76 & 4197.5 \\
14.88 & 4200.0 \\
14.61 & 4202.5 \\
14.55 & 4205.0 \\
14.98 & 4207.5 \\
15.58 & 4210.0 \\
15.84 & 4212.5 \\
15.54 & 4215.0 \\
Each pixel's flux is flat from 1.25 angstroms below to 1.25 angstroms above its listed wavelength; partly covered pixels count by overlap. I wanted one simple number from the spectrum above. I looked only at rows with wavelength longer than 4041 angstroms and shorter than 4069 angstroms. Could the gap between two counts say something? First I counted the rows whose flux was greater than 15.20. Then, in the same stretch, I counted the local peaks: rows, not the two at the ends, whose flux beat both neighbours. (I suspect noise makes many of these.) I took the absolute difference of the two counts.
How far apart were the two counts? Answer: 0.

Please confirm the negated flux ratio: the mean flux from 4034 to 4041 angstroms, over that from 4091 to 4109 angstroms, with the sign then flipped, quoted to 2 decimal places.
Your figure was -1.10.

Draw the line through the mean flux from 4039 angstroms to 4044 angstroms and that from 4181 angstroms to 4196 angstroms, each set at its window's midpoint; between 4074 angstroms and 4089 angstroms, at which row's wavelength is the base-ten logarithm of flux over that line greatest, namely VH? 4082.5 angstroms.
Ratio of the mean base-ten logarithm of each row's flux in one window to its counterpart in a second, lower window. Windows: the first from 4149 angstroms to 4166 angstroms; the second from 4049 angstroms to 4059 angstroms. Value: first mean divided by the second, 1.02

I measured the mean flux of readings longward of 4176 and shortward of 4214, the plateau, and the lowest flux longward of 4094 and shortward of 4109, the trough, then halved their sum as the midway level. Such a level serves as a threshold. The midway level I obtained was 14.1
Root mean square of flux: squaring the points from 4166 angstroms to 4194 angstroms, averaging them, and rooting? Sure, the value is 14.6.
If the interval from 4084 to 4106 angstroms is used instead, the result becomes 14.7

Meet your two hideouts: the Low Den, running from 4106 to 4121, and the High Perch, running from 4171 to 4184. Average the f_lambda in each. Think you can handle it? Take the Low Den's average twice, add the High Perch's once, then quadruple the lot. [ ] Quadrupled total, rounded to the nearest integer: 177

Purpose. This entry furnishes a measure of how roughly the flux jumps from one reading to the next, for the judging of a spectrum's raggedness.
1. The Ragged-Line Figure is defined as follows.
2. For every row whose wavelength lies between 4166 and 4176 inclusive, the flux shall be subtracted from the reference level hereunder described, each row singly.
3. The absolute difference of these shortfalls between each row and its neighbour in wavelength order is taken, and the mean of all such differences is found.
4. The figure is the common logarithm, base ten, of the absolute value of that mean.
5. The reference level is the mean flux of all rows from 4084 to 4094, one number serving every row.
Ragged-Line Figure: -0.409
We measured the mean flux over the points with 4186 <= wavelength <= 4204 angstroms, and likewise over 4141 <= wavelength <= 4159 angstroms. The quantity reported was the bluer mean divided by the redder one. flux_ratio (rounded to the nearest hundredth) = 0.91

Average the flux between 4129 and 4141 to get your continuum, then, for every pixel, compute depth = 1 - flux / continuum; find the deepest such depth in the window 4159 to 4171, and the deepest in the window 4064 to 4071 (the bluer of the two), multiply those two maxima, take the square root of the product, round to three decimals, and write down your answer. 0.054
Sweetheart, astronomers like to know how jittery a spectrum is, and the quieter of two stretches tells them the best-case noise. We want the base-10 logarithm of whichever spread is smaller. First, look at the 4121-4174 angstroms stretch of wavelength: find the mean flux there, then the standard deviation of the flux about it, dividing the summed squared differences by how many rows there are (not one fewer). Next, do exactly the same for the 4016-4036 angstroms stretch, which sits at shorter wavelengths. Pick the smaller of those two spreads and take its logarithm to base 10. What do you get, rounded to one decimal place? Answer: 0.0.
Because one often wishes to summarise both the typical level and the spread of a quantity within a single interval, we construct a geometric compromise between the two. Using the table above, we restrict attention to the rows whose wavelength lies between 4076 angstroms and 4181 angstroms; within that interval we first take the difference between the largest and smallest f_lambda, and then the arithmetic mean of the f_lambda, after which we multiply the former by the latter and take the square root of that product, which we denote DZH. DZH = 7.4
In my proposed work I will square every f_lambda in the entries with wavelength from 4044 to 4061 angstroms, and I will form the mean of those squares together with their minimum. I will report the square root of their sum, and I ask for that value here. 18.6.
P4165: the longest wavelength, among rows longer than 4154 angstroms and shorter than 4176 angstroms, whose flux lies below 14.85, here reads 4175.0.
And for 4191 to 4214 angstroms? 4205.0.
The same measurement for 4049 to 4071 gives 4070.0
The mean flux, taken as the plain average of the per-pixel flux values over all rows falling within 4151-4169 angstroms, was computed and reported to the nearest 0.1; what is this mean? 14.3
